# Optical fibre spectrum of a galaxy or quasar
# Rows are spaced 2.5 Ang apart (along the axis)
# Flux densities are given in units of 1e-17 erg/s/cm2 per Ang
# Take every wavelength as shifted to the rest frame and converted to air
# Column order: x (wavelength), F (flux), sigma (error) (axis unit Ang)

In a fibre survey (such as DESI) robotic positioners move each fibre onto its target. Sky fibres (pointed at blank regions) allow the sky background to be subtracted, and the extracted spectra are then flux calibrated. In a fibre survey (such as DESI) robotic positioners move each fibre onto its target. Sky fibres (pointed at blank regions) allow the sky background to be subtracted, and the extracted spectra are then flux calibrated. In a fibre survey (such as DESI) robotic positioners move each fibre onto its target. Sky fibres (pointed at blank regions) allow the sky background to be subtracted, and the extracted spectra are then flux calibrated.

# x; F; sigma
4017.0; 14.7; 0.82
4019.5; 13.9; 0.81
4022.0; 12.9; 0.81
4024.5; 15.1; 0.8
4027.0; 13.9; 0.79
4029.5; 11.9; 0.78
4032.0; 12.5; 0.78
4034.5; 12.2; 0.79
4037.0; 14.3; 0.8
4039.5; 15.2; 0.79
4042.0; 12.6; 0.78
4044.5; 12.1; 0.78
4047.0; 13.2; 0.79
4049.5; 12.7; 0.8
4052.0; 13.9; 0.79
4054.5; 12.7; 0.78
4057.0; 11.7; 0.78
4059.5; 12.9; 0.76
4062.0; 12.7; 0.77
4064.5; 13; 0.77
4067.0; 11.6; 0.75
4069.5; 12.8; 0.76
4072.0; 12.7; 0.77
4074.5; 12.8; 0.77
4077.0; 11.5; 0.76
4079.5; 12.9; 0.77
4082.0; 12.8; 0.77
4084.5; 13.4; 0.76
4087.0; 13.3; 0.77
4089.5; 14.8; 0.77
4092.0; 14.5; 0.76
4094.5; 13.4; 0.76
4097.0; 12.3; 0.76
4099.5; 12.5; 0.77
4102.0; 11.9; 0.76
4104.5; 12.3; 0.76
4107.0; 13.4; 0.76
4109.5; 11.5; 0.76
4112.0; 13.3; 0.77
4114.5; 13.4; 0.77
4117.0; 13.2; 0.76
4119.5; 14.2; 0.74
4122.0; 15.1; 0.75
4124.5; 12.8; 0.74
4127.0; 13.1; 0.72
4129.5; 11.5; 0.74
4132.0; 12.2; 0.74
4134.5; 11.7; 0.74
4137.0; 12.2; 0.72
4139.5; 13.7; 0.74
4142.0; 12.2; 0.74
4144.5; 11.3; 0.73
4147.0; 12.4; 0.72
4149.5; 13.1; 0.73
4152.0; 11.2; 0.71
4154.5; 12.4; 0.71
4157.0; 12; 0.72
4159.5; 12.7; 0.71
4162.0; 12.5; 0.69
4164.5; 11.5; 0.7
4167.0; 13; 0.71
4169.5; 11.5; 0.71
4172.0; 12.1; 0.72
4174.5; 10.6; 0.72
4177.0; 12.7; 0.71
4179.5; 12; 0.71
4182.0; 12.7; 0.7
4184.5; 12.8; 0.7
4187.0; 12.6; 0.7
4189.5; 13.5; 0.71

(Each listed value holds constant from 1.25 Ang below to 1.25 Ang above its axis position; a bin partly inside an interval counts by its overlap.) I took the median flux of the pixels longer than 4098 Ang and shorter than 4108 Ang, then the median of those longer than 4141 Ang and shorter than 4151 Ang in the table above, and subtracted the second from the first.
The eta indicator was 0.10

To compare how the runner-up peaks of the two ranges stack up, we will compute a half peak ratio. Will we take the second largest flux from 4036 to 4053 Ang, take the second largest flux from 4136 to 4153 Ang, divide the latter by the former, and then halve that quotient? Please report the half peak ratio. 0.458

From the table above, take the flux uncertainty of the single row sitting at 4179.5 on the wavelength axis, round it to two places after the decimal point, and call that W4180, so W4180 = 0.71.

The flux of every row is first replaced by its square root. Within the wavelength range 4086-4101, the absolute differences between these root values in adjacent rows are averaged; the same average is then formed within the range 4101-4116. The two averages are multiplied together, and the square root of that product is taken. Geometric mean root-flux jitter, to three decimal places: 0.131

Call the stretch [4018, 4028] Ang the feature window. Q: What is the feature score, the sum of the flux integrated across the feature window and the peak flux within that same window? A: 155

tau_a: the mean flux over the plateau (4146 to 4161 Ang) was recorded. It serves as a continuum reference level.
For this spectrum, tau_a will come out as 12.3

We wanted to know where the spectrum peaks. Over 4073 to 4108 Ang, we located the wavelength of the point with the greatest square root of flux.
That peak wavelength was 4089.5 Ang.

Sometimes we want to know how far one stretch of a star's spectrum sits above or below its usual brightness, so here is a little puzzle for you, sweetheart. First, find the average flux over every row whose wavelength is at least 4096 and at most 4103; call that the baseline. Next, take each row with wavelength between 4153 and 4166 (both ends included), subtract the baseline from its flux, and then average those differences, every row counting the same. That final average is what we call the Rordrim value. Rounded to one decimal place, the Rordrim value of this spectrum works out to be 0.0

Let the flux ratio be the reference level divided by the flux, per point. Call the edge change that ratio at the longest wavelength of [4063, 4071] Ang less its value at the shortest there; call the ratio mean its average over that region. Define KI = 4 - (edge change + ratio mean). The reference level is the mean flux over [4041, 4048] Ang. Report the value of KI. 2.97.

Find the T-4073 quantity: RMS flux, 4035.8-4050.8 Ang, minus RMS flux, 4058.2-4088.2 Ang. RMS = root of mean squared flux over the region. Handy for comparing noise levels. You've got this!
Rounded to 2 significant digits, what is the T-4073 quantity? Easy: 0.68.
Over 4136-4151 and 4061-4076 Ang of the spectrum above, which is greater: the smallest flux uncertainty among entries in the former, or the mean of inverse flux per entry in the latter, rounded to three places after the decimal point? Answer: 0.720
